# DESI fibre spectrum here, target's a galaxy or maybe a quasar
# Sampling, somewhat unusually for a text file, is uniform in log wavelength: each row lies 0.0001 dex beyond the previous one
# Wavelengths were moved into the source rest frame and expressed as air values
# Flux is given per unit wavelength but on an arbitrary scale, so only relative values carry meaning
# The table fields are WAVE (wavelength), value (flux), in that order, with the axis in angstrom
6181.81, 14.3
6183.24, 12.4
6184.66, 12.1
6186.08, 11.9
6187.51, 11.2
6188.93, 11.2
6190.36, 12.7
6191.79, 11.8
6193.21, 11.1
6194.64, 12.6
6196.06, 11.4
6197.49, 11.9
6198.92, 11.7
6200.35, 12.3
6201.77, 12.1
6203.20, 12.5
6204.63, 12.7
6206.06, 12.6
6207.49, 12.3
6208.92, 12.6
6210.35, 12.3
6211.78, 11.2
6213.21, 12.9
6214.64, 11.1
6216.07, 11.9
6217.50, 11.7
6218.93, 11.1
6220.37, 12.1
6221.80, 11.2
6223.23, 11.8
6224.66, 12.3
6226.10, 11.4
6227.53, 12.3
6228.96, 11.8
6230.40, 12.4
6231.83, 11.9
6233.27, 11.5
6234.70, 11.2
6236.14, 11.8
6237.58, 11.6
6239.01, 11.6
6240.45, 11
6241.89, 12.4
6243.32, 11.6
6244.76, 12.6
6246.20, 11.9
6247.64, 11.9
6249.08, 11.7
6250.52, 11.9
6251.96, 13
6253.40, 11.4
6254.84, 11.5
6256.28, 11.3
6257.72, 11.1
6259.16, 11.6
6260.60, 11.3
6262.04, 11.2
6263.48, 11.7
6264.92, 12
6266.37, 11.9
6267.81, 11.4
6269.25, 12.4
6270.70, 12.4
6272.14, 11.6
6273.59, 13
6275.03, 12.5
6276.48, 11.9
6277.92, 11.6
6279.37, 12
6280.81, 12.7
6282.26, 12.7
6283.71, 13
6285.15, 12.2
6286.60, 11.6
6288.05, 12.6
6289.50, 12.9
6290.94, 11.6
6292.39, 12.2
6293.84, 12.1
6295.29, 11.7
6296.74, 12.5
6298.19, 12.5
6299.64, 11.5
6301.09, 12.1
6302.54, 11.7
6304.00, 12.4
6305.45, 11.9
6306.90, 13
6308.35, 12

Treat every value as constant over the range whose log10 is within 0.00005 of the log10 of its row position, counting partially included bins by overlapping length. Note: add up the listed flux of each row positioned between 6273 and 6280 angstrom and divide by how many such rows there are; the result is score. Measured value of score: 12.2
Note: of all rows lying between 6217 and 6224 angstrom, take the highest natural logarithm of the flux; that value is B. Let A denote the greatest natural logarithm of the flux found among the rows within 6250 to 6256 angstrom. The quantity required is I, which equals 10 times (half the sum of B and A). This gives 25.29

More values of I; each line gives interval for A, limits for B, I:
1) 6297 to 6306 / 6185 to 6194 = 25.34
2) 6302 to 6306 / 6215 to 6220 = 24.97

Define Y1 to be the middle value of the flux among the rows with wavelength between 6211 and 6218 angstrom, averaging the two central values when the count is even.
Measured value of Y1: 11.7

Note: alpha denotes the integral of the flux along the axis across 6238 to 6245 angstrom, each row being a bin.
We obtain 83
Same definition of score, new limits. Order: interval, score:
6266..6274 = 12.1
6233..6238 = 11.5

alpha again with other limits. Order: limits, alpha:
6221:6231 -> 119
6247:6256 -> 107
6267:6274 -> 85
